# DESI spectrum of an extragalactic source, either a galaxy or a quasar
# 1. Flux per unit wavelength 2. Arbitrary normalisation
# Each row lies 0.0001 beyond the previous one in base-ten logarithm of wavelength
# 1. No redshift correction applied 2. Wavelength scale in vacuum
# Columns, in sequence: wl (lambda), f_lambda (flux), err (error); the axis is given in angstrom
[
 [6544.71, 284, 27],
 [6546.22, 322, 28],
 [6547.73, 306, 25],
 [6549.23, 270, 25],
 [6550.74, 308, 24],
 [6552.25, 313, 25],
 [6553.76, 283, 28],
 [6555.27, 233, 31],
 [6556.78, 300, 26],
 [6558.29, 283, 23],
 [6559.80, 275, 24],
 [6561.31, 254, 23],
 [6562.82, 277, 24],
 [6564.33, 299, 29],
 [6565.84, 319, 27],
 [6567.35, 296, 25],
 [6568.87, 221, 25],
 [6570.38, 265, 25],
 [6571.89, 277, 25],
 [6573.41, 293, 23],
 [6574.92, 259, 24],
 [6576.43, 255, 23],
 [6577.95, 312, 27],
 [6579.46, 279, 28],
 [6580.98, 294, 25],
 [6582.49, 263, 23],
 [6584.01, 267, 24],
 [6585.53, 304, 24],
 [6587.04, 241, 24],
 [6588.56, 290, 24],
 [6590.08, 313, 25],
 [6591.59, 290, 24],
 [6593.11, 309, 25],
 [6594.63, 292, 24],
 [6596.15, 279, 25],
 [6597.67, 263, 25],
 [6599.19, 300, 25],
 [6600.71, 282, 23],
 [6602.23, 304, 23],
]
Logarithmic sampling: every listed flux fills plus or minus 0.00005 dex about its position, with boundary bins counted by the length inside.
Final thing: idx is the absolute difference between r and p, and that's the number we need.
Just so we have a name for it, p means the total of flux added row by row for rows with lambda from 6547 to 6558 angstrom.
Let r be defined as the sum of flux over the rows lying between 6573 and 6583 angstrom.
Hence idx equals 58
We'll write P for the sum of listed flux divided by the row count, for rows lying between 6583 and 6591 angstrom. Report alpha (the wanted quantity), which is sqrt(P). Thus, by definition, 16.82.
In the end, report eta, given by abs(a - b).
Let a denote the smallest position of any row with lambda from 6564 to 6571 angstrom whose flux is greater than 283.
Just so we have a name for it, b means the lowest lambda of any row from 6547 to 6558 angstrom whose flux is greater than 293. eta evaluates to 16.6 angstrom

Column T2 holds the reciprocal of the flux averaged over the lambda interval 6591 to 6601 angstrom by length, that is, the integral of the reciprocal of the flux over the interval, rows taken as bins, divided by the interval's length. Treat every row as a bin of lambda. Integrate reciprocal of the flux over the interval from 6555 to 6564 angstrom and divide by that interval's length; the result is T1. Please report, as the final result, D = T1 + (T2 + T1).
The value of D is 0.0108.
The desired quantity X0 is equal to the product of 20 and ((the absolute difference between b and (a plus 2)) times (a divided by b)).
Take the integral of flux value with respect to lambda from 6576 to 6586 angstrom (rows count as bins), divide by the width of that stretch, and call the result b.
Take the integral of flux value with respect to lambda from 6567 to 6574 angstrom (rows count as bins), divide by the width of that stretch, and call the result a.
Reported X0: 228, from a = 268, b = 282.0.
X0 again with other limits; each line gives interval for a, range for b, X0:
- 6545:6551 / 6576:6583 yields 408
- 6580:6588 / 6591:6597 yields 294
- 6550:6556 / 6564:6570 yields 97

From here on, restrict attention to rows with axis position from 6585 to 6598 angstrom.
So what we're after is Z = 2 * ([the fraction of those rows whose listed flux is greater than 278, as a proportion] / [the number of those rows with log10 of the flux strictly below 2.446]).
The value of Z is 0.52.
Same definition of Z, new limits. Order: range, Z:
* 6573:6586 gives 0.22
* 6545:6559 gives 0.78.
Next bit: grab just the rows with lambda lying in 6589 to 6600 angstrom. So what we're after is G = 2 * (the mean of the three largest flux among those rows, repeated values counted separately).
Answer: 615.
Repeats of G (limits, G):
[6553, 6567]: 612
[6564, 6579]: 620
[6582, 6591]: 605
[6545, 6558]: 629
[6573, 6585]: 599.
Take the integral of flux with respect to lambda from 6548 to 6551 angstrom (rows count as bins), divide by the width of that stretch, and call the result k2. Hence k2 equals 289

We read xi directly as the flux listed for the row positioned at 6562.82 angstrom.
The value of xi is 277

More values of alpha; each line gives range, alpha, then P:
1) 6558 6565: 16.66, 278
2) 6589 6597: 17.22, 297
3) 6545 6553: 17.43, 304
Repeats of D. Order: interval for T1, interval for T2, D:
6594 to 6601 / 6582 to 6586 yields 0.0107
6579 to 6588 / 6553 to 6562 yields 0.0110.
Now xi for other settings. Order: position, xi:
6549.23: 270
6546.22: 322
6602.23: 304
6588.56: 290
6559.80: 275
